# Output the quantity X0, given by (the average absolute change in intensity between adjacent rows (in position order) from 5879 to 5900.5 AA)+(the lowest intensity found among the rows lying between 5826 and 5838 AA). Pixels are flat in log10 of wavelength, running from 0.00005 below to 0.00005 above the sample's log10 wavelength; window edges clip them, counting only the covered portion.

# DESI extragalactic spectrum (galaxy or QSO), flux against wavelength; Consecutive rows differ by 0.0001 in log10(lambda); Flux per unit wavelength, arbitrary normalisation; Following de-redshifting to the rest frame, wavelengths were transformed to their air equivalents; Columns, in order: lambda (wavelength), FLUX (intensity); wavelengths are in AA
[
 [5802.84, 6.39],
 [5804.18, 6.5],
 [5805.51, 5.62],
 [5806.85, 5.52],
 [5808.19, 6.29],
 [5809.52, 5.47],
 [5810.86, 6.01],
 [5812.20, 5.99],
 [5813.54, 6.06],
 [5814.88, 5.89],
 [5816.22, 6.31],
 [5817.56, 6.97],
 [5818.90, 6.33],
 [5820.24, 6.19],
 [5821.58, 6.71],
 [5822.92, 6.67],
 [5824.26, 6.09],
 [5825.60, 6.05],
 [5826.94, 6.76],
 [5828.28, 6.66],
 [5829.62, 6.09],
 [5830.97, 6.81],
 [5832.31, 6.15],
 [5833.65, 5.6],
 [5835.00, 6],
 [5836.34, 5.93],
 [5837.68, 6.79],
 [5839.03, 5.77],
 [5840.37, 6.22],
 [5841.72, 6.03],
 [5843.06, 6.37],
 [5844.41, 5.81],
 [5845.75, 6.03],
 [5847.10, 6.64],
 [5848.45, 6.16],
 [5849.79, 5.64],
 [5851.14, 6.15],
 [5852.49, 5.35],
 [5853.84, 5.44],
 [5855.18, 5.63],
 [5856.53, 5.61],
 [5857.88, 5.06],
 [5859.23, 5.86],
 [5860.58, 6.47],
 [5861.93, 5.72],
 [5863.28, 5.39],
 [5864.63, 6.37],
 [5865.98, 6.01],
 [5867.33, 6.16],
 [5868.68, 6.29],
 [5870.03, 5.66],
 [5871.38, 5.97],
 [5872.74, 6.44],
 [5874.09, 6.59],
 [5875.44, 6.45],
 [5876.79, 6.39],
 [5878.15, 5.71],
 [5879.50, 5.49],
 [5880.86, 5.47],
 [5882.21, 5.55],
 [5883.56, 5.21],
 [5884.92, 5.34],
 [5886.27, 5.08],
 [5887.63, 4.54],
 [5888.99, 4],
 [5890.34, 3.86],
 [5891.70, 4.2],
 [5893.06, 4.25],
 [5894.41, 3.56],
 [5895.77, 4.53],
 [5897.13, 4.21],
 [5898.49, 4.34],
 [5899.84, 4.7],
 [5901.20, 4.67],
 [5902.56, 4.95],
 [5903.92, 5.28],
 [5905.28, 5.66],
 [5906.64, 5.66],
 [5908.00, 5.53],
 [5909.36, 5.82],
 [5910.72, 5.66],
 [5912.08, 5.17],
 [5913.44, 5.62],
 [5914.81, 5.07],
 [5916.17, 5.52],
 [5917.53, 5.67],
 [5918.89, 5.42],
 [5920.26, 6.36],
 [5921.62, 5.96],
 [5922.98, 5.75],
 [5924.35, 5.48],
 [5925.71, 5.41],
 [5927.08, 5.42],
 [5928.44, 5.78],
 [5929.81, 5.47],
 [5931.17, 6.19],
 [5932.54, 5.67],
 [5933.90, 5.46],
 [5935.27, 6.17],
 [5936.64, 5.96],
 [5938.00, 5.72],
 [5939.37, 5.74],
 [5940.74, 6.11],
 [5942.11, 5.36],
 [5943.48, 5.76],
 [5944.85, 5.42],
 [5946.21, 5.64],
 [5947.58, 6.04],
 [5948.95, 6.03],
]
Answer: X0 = 5.93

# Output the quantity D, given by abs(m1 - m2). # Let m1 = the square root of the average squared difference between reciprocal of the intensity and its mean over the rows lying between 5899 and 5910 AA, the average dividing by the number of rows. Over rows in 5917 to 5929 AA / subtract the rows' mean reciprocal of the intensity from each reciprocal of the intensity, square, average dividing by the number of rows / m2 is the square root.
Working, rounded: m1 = 0.0159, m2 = 0.009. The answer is 0.007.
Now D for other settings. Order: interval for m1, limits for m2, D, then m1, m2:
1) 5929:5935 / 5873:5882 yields 0.004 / 0.0088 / 0.013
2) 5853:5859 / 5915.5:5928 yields 0.001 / 0.0080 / 0.009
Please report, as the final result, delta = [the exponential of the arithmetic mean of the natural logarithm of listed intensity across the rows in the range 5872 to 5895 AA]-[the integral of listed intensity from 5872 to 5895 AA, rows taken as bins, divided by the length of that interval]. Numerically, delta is -0.0966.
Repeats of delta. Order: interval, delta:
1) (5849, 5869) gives -0.0093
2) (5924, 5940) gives -0.0124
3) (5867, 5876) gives -0.0080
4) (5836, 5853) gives -0.0208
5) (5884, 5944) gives -0.0457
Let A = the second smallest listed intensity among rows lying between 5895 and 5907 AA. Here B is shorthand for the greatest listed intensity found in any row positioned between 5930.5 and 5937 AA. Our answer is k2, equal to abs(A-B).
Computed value 1.85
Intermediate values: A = 4.34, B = 6.19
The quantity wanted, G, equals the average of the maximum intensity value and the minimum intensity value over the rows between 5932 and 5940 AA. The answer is 5.8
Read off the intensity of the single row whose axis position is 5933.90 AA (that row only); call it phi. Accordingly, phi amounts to 5.46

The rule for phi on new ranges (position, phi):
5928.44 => 5.78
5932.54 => 5.67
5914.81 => 5.07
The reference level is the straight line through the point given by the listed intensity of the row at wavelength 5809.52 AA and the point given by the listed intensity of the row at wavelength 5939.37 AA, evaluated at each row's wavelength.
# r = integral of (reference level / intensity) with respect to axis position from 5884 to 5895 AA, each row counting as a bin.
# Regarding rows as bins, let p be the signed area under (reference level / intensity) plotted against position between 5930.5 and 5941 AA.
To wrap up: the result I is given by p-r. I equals -4.1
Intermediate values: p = 10.3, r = 14.4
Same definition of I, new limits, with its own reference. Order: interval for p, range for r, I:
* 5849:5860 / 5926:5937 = 0.0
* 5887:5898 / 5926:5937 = 4.1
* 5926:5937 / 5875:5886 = 0.0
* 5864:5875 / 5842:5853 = -0.2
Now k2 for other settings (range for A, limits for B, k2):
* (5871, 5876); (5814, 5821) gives 0.53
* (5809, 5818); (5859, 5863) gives 0.58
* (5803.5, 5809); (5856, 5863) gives 0.85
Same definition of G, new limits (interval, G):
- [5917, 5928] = 5.9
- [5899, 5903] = 4.8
